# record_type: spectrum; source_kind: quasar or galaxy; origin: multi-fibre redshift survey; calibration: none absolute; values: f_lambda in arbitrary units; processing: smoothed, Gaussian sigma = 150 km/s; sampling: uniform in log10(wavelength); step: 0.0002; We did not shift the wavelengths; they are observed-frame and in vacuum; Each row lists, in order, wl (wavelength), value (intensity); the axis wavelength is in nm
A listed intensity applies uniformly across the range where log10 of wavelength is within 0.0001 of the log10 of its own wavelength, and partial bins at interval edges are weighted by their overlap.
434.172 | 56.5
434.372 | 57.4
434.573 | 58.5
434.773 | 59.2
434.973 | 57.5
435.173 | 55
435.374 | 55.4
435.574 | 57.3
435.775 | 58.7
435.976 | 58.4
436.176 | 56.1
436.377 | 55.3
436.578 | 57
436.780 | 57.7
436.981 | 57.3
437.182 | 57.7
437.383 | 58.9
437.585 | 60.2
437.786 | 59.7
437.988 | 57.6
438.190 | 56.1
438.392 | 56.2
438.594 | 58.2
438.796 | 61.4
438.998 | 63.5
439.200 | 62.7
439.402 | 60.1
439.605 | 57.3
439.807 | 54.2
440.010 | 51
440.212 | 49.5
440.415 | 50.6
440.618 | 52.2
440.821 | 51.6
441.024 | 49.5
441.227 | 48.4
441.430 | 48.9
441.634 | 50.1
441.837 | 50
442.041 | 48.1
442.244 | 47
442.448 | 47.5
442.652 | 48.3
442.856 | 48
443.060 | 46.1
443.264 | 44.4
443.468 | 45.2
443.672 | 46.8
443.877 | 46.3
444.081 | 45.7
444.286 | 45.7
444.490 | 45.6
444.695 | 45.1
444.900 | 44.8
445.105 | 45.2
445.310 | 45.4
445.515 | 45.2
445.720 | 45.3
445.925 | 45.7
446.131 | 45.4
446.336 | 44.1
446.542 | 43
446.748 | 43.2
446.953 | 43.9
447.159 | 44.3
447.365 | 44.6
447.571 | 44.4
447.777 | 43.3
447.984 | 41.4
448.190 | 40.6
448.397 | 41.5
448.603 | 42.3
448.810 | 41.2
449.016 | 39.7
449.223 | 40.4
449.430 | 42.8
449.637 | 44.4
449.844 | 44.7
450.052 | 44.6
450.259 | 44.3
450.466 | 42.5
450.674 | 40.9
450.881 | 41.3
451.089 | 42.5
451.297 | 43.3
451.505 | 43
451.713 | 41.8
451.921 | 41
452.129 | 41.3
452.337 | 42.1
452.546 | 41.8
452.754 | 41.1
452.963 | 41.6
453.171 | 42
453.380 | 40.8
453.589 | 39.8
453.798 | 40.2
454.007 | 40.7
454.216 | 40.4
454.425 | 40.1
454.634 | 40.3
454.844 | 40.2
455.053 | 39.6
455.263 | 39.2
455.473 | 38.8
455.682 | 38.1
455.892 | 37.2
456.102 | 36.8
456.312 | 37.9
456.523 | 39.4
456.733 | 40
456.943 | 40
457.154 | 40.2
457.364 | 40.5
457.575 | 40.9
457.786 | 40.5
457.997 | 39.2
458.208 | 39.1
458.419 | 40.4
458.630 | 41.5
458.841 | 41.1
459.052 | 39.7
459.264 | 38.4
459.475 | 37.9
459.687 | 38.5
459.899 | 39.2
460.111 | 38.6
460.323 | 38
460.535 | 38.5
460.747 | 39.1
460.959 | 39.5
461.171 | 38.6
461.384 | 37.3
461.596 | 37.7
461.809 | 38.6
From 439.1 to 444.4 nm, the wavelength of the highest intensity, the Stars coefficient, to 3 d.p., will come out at 439.200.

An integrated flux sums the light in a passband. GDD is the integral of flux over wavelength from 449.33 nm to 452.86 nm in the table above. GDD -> 150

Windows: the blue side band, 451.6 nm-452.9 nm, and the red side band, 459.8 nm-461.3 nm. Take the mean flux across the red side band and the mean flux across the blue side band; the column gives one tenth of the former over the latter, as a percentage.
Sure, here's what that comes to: 9.3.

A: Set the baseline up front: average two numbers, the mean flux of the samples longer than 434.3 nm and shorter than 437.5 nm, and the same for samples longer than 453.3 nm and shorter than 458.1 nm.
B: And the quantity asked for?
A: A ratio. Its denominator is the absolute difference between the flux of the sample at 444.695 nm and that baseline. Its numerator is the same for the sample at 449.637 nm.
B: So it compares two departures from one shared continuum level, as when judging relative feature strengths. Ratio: 1.2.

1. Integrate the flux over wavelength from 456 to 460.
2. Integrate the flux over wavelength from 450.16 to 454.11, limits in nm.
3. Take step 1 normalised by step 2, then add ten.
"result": 11.0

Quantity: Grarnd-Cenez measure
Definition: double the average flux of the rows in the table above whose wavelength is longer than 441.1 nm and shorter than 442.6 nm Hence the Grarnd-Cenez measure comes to 97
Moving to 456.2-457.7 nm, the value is 80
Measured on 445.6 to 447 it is 89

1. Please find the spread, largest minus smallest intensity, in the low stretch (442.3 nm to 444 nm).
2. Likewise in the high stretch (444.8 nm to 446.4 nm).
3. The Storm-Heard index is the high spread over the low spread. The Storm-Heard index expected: 0.41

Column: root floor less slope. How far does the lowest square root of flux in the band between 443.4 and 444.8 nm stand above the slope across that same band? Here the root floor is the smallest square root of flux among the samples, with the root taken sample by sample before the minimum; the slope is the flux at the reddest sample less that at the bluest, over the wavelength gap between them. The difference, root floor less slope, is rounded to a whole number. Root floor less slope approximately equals 7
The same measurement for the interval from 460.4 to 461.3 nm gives 6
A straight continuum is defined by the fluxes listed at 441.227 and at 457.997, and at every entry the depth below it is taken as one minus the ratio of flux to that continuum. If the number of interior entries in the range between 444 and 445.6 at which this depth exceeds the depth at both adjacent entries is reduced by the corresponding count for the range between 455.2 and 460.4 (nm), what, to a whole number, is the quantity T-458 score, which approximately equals -2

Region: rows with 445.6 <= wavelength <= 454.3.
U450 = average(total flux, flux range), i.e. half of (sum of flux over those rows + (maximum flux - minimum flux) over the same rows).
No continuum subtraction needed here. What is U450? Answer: 895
